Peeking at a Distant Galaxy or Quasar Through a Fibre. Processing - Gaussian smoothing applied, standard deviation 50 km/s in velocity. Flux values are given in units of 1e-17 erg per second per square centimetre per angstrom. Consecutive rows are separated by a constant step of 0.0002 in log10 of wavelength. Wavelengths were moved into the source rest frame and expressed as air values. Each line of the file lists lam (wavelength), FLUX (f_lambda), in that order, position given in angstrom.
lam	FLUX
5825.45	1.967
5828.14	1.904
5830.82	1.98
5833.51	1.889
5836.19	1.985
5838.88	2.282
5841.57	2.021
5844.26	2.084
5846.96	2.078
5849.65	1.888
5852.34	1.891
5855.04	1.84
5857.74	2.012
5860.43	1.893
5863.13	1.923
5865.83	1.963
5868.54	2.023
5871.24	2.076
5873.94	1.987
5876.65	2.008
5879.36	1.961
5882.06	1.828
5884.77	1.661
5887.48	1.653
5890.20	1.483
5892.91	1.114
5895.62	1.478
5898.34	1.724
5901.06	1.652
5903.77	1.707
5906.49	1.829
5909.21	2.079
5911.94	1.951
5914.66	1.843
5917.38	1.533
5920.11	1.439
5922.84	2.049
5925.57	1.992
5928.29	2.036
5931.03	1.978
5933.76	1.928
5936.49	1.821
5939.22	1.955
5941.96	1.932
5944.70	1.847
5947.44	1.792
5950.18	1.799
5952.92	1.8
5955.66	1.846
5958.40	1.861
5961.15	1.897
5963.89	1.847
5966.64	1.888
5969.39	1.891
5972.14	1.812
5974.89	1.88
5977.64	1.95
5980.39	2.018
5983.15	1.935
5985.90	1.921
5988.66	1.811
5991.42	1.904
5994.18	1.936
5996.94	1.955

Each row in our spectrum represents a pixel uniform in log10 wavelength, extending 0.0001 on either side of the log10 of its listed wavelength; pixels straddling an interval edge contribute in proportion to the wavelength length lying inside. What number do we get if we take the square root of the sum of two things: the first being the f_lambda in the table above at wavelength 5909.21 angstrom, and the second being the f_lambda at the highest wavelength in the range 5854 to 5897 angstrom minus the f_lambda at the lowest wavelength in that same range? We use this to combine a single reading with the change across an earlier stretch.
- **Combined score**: 1.31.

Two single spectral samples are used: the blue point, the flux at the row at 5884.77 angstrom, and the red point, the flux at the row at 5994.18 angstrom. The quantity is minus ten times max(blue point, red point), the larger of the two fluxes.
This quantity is -19.4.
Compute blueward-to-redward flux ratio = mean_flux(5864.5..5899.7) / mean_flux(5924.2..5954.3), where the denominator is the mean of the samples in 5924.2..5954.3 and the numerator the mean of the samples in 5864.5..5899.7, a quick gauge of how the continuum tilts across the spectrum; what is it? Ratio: 0.93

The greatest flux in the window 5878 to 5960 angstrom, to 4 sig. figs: 2.079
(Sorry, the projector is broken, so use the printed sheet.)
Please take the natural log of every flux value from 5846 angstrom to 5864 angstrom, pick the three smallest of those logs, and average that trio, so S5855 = 0.627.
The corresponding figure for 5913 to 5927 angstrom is 0.468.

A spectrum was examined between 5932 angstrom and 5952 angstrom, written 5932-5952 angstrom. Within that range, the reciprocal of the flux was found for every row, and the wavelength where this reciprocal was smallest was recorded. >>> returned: 5939.22 angstrom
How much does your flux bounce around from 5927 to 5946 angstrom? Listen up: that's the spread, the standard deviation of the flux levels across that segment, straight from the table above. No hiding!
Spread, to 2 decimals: 0.07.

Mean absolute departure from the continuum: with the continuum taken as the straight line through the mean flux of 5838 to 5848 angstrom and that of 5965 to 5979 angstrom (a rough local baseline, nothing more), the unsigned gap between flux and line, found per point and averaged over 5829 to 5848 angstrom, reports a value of 0.12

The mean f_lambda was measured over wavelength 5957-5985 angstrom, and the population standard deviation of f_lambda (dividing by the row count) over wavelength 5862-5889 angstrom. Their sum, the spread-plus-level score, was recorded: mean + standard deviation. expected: 2.04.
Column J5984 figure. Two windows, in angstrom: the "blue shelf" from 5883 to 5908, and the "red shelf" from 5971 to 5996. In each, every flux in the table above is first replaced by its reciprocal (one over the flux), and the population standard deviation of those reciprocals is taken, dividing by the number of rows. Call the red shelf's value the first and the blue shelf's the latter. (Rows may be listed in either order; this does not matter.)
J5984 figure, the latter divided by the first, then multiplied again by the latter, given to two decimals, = 0.57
